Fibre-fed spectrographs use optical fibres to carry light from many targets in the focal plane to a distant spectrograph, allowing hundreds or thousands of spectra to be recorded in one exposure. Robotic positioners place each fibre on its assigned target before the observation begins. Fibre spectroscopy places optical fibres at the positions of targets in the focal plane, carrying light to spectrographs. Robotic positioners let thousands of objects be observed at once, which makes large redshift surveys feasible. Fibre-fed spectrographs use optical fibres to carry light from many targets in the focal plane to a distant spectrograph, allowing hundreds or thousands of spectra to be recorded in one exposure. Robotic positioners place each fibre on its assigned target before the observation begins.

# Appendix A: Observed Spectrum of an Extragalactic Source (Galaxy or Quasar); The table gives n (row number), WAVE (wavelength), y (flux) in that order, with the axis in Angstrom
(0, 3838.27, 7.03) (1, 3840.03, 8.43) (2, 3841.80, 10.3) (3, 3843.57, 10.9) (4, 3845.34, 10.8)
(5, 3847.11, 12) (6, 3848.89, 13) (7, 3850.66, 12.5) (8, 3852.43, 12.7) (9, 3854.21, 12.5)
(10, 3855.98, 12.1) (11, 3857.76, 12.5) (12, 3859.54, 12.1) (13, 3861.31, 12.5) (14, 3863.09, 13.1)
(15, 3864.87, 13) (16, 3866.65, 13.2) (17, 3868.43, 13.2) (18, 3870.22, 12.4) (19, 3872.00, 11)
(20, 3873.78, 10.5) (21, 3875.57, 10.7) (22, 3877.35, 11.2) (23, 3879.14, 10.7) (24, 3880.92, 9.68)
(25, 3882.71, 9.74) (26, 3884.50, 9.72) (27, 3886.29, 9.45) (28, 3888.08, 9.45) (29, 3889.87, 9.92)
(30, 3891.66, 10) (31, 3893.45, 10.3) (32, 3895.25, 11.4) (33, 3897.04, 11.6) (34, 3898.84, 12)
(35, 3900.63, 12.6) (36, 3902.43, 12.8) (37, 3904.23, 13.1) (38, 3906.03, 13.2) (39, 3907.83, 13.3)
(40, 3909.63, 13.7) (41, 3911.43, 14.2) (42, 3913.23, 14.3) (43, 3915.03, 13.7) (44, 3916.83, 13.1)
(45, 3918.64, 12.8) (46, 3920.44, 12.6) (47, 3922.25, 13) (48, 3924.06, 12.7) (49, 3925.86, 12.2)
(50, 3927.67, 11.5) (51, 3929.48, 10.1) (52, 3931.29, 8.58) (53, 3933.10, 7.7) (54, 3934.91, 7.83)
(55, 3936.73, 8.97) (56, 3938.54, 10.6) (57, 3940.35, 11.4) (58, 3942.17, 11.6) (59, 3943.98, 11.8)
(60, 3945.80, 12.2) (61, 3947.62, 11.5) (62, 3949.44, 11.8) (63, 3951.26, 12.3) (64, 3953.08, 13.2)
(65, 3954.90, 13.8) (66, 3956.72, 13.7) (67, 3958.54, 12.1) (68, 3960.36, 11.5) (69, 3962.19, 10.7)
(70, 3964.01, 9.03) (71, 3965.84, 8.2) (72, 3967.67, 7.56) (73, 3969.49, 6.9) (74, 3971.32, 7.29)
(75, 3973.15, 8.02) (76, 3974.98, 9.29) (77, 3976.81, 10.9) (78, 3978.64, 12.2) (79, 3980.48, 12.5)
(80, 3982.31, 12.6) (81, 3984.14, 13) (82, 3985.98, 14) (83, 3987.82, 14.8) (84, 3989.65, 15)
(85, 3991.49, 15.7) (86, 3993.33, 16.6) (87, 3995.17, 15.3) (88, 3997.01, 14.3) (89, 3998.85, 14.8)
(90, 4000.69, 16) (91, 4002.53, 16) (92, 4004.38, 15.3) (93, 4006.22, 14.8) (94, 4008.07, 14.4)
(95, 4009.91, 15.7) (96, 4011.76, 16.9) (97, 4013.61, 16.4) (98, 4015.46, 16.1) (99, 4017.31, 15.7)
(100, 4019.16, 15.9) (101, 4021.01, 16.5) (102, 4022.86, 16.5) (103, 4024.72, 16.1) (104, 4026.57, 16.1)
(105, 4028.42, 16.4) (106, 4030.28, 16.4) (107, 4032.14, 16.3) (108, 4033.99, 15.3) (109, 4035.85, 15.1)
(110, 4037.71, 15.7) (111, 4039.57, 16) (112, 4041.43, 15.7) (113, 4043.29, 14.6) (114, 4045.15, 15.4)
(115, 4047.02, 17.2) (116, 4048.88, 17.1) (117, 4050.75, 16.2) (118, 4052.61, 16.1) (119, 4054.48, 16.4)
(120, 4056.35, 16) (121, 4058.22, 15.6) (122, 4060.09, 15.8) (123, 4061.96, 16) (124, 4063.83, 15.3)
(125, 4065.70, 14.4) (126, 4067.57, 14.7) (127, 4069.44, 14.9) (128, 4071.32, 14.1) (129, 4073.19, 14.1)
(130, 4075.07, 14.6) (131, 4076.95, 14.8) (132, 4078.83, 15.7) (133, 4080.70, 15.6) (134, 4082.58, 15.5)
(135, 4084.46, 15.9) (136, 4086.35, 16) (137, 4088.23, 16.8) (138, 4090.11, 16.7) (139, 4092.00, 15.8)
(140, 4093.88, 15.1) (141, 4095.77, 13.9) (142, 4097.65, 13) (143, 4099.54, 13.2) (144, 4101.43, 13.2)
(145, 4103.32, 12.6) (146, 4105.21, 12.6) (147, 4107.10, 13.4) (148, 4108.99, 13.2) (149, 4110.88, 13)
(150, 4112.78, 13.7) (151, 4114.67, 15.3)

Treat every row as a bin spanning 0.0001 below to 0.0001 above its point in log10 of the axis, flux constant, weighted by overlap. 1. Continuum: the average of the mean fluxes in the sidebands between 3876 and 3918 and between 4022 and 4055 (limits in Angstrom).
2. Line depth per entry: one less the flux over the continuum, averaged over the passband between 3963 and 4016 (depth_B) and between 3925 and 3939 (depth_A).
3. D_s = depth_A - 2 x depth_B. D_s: 0.2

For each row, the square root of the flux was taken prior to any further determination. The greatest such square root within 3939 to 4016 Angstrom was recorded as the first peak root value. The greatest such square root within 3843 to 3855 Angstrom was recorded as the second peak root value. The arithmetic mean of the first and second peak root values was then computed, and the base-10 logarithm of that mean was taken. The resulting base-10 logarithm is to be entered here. 0.586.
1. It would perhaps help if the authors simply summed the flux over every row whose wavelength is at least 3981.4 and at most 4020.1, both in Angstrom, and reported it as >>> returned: 319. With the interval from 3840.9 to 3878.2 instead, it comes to 252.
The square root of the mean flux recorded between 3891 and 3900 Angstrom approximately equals 3.3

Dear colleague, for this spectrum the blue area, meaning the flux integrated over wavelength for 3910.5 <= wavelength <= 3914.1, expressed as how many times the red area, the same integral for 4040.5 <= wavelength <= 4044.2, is 0.91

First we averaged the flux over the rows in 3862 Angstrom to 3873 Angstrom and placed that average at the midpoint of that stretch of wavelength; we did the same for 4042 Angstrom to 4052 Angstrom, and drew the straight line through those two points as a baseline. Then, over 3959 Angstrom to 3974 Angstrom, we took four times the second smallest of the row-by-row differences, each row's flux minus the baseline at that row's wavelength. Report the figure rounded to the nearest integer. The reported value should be -29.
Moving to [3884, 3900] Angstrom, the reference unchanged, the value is -14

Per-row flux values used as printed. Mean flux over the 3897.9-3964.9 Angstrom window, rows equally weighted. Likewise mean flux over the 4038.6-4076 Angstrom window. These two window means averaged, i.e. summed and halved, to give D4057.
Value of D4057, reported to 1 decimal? 13.7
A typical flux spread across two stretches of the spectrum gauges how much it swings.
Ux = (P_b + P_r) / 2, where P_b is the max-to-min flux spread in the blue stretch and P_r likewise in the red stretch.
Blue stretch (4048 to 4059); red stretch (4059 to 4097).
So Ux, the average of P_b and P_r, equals 2.2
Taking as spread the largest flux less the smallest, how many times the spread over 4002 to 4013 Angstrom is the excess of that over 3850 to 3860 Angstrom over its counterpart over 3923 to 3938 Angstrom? -1.8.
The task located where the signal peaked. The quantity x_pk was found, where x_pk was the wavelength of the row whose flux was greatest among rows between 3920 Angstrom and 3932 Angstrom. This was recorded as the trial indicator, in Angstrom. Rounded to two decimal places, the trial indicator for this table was 3922.25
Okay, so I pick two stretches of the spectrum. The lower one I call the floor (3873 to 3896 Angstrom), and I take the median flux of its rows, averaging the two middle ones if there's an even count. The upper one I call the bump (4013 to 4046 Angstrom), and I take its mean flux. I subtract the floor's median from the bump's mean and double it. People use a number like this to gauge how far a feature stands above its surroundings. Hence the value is 11.8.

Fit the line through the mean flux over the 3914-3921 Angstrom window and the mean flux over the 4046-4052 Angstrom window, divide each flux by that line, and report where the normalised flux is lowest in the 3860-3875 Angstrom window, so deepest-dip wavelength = 3873.78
